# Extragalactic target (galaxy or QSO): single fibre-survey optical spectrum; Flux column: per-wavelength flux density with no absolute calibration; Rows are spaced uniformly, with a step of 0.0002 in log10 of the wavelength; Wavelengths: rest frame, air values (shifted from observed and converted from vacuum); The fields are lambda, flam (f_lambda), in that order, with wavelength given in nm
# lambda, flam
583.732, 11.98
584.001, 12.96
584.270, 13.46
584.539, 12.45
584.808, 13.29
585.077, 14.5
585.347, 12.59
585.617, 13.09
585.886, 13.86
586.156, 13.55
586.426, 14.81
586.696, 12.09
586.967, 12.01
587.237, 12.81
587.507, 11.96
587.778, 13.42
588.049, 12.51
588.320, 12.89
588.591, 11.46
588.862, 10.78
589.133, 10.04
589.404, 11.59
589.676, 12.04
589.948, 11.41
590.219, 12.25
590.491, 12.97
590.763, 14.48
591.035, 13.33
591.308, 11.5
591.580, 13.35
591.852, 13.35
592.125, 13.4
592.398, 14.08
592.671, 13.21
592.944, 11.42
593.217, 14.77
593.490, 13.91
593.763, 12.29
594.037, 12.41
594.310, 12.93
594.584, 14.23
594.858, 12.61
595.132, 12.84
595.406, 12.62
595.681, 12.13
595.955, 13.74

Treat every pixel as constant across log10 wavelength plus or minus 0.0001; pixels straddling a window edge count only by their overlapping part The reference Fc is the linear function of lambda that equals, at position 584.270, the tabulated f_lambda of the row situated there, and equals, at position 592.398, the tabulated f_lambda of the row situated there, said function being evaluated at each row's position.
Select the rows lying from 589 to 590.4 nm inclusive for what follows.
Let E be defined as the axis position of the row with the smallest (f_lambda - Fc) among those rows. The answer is 589.133 nm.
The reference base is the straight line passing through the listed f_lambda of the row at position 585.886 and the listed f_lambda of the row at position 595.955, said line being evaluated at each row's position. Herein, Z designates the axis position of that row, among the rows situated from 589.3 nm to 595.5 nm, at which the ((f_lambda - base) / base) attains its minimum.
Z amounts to 589.948 nm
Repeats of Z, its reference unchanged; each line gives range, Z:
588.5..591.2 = 589.133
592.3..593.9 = 592.944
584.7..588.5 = 587.507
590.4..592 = 591.308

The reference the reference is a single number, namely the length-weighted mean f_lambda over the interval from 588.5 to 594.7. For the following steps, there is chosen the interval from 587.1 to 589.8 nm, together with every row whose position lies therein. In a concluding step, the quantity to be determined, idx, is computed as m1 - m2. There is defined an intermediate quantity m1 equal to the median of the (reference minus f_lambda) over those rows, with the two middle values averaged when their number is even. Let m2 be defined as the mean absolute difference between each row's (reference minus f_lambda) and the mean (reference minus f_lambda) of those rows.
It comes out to -0.12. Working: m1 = 0.67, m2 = 0.79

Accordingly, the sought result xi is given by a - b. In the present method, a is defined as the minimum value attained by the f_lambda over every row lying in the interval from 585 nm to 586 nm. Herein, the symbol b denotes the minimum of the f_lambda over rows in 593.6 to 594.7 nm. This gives 0.3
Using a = 12.59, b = 12.29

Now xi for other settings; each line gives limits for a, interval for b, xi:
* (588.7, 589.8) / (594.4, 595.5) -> -2.6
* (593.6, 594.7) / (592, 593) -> 0.9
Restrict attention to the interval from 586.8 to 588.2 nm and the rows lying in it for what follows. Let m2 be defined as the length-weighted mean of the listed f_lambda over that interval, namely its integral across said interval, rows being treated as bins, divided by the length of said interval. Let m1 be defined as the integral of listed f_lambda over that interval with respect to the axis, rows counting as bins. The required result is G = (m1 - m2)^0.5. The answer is 2.24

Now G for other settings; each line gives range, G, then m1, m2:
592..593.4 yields 2.31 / 18.8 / 13.4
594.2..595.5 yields 1.98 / 17.0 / 13.1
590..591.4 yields 2.27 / 18.0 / 12.9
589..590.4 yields 2.15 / 16.1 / 11.5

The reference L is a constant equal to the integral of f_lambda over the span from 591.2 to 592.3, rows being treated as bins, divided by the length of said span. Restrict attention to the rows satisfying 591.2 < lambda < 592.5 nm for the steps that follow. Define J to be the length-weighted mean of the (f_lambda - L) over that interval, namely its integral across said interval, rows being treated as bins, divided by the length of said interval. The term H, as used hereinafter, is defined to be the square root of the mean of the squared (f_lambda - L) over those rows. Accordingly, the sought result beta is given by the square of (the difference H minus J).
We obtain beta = 0.5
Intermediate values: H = 0.9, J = 0.17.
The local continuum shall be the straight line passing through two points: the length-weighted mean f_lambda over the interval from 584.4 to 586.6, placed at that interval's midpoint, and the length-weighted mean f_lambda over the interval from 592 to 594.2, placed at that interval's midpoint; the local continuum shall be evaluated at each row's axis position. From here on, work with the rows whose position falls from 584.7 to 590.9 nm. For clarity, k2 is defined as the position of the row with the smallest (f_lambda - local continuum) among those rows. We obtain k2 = 589.133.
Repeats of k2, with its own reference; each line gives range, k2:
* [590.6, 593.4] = 592.944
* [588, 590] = 589.133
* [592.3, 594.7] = 592.944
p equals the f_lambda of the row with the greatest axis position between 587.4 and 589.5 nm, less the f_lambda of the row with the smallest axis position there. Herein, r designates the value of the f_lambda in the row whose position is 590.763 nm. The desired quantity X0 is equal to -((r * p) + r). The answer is -9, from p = -0.37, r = 14.48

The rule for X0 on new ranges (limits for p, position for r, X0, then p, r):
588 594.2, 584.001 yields -12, -0.10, 12.96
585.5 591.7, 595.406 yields -16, 0.26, 12.62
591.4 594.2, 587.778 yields -1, -0.94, 13.42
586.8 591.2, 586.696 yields -28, 1.32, 12.09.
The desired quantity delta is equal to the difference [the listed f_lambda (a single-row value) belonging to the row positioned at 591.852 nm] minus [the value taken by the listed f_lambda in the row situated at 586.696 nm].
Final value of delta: 1.3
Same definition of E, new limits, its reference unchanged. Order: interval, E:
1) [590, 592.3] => 591.308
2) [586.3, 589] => 588.862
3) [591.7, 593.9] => 592.944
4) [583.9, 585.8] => 584.539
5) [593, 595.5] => 593.763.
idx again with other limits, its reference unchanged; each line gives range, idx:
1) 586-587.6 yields -0.65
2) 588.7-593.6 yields -1.56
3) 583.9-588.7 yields -0.94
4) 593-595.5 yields -0.92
